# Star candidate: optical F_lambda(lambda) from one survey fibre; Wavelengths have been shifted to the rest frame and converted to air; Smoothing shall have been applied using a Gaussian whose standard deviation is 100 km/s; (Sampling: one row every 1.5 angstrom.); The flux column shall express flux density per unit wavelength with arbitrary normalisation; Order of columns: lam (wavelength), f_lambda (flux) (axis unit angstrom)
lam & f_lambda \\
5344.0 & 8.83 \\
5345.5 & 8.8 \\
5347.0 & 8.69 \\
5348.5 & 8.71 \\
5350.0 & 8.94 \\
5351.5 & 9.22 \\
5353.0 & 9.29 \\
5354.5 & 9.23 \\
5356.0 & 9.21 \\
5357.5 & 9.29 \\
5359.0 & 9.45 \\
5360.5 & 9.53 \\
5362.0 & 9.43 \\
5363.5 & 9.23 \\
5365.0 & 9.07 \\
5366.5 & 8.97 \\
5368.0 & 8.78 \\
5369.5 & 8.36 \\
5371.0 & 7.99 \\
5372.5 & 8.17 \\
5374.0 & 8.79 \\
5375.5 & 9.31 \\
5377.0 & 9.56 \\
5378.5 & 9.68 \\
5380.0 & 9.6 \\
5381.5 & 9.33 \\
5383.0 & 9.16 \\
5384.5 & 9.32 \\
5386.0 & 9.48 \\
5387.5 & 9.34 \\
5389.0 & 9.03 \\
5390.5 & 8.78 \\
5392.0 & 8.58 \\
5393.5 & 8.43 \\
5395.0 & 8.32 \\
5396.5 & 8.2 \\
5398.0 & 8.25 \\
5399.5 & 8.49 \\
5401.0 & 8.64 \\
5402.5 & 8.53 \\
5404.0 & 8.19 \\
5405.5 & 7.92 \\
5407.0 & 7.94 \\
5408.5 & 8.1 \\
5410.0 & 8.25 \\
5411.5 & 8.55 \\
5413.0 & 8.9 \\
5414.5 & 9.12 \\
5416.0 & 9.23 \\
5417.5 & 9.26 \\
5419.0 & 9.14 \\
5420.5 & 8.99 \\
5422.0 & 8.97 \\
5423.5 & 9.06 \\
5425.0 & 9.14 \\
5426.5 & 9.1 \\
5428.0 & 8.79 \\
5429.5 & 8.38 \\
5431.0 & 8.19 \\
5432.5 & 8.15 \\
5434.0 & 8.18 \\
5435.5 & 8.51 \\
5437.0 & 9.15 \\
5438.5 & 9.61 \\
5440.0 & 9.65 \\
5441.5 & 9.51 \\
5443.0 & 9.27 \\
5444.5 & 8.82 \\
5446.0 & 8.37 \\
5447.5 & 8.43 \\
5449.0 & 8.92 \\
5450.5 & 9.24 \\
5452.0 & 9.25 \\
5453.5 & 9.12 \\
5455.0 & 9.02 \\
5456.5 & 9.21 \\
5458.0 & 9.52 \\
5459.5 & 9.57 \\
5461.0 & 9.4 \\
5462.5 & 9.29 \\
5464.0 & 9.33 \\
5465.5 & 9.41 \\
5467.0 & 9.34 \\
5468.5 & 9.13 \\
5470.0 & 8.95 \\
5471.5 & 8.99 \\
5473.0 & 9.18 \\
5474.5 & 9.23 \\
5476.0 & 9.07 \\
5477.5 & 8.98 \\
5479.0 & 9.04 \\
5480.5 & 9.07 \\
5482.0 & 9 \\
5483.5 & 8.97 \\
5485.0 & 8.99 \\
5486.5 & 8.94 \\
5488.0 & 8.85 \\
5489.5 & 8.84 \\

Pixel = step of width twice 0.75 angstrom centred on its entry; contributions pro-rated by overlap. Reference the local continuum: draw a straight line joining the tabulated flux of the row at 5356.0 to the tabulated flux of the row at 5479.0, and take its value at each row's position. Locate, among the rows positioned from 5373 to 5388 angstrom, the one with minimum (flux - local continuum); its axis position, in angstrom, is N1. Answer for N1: 5374.0 angstrom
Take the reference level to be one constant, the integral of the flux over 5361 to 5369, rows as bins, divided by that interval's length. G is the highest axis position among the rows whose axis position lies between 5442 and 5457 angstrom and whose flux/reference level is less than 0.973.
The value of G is 5447.5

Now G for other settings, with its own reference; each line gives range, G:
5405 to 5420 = 5411.5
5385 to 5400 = 5399.5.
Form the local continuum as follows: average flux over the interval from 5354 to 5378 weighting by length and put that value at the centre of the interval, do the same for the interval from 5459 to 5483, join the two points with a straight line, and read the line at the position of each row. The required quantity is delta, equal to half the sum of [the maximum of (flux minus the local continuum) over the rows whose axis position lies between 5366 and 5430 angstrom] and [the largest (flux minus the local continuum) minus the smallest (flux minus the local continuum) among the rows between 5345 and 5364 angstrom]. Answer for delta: 0.73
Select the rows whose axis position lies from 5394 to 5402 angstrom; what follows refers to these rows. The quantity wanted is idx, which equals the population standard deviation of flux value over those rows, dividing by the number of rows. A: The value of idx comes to 0.16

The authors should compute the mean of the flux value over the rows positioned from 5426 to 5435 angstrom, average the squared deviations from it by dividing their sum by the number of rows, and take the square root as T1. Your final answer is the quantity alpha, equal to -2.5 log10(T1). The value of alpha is 1.1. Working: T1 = 0.36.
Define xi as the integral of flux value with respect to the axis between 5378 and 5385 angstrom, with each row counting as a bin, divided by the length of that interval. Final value 9.41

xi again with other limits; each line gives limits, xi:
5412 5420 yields 9.11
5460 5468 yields 9.35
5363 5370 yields 8.89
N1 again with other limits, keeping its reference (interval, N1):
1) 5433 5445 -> 5434.0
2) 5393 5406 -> 5405.5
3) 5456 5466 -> 5456.5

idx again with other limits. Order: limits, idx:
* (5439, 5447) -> 0.47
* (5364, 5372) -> 0.40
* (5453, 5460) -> 0.22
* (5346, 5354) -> 0.25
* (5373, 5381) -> 0.32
